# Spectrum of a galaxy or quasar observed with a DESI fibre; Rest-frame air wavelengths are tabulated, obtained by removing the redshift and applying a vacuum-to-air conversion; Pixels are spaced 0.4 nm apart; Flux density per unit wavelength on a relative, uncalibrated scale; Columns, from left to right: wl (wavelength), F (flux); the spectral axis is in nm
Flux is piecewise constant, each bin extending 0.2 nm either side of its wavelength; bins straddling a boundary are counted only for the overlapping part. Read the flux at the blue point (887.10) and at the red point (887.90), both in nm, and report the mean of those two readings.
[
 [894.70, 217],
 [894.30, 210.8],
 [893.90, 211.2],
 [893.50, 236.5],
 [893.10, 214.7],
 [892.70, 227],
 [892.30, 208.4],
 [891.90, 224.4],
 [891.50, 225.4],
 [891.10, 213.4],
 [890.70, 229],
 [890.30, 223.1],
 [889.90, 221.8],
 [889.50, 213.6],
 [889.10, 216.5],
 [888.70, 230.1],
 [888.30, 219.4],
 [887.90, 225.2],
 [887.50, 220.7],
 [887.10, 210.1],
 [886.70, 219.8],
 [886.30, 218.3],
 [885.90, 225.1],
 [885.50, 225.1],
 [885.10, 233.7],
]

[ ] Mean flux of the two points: 218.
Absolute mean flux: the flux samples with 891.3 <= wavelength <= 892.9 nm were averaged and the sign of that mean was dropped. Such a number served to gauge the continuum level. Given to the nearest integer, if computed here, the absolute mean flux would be 221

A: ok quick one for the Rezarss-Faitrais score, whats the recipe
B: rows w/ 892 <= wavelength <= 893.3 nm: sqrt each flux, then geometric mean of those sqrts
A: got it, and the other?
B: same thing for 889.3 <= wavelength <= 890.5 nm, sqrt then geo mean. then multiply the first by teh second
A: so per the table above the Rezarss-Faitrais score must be 218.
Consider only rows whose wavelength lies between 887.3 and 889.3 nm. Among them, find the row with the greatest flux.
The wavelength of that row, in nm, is 888.70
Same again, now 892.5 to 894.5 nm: 893.50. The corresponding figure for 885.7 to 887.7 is 885.90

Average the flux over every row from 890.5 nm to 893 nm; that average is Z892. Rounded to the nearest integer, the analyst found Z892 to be 221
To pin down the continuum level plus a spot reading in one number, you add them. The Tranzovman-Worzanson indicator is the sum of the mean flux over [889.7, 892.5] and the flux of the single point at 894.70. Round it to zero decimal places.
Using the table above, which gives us 438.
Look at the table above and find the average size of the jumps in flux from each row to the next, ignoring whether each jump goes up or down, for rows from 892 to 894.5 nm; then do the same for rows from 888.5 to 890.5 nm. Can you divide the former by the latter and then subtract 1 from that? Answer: 1.4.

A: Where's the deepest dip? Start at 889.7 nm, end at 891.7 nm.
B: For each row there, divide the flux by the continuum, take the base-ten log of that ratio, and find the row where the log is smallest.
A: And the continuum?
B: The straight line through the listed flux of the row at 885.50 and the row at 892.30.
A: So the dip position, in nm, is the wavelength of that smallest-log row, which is 891.10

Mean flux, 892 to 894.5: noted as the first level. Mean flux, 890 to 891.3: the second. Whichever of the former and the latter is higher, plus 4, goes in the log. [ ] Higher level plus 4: 226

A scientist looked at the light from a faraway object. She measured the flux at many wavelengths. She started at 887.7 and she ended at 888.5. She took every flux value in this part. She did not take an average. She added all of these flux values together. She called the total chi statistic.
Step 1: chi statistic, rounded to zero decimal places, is 445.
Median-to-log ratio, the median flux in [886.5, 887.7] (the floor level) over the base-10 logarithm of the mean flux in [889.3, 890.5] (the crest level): 93.9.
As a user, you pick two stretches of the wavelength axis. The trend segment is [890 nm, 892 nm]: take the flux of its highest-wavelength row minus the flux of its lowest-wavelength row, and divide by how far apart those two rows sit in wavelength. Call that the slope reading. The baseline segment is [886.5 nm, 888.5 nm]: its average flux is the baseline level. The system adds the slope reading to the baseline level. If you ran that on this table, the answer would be 220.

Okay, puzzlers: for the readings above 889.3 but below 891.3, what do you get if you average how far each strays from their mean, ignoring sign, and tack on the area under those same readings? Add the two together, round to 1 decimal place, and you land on 445.7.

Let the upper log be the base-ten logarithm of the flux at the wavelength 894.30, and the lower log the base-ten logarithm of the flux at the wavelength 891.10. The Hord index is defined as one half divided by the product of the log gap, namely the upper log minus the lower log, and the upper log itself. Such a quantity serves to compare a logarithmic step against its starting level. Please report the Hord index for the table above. -40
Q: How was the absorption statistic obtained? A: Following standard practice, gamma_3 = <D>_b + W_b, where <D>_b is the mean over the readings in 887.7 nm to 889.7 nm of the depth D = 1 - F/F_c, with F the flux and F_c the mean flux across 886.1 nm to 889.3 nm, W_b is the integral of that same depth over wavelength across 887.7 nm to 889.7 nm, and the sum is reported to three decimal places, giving -0.013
